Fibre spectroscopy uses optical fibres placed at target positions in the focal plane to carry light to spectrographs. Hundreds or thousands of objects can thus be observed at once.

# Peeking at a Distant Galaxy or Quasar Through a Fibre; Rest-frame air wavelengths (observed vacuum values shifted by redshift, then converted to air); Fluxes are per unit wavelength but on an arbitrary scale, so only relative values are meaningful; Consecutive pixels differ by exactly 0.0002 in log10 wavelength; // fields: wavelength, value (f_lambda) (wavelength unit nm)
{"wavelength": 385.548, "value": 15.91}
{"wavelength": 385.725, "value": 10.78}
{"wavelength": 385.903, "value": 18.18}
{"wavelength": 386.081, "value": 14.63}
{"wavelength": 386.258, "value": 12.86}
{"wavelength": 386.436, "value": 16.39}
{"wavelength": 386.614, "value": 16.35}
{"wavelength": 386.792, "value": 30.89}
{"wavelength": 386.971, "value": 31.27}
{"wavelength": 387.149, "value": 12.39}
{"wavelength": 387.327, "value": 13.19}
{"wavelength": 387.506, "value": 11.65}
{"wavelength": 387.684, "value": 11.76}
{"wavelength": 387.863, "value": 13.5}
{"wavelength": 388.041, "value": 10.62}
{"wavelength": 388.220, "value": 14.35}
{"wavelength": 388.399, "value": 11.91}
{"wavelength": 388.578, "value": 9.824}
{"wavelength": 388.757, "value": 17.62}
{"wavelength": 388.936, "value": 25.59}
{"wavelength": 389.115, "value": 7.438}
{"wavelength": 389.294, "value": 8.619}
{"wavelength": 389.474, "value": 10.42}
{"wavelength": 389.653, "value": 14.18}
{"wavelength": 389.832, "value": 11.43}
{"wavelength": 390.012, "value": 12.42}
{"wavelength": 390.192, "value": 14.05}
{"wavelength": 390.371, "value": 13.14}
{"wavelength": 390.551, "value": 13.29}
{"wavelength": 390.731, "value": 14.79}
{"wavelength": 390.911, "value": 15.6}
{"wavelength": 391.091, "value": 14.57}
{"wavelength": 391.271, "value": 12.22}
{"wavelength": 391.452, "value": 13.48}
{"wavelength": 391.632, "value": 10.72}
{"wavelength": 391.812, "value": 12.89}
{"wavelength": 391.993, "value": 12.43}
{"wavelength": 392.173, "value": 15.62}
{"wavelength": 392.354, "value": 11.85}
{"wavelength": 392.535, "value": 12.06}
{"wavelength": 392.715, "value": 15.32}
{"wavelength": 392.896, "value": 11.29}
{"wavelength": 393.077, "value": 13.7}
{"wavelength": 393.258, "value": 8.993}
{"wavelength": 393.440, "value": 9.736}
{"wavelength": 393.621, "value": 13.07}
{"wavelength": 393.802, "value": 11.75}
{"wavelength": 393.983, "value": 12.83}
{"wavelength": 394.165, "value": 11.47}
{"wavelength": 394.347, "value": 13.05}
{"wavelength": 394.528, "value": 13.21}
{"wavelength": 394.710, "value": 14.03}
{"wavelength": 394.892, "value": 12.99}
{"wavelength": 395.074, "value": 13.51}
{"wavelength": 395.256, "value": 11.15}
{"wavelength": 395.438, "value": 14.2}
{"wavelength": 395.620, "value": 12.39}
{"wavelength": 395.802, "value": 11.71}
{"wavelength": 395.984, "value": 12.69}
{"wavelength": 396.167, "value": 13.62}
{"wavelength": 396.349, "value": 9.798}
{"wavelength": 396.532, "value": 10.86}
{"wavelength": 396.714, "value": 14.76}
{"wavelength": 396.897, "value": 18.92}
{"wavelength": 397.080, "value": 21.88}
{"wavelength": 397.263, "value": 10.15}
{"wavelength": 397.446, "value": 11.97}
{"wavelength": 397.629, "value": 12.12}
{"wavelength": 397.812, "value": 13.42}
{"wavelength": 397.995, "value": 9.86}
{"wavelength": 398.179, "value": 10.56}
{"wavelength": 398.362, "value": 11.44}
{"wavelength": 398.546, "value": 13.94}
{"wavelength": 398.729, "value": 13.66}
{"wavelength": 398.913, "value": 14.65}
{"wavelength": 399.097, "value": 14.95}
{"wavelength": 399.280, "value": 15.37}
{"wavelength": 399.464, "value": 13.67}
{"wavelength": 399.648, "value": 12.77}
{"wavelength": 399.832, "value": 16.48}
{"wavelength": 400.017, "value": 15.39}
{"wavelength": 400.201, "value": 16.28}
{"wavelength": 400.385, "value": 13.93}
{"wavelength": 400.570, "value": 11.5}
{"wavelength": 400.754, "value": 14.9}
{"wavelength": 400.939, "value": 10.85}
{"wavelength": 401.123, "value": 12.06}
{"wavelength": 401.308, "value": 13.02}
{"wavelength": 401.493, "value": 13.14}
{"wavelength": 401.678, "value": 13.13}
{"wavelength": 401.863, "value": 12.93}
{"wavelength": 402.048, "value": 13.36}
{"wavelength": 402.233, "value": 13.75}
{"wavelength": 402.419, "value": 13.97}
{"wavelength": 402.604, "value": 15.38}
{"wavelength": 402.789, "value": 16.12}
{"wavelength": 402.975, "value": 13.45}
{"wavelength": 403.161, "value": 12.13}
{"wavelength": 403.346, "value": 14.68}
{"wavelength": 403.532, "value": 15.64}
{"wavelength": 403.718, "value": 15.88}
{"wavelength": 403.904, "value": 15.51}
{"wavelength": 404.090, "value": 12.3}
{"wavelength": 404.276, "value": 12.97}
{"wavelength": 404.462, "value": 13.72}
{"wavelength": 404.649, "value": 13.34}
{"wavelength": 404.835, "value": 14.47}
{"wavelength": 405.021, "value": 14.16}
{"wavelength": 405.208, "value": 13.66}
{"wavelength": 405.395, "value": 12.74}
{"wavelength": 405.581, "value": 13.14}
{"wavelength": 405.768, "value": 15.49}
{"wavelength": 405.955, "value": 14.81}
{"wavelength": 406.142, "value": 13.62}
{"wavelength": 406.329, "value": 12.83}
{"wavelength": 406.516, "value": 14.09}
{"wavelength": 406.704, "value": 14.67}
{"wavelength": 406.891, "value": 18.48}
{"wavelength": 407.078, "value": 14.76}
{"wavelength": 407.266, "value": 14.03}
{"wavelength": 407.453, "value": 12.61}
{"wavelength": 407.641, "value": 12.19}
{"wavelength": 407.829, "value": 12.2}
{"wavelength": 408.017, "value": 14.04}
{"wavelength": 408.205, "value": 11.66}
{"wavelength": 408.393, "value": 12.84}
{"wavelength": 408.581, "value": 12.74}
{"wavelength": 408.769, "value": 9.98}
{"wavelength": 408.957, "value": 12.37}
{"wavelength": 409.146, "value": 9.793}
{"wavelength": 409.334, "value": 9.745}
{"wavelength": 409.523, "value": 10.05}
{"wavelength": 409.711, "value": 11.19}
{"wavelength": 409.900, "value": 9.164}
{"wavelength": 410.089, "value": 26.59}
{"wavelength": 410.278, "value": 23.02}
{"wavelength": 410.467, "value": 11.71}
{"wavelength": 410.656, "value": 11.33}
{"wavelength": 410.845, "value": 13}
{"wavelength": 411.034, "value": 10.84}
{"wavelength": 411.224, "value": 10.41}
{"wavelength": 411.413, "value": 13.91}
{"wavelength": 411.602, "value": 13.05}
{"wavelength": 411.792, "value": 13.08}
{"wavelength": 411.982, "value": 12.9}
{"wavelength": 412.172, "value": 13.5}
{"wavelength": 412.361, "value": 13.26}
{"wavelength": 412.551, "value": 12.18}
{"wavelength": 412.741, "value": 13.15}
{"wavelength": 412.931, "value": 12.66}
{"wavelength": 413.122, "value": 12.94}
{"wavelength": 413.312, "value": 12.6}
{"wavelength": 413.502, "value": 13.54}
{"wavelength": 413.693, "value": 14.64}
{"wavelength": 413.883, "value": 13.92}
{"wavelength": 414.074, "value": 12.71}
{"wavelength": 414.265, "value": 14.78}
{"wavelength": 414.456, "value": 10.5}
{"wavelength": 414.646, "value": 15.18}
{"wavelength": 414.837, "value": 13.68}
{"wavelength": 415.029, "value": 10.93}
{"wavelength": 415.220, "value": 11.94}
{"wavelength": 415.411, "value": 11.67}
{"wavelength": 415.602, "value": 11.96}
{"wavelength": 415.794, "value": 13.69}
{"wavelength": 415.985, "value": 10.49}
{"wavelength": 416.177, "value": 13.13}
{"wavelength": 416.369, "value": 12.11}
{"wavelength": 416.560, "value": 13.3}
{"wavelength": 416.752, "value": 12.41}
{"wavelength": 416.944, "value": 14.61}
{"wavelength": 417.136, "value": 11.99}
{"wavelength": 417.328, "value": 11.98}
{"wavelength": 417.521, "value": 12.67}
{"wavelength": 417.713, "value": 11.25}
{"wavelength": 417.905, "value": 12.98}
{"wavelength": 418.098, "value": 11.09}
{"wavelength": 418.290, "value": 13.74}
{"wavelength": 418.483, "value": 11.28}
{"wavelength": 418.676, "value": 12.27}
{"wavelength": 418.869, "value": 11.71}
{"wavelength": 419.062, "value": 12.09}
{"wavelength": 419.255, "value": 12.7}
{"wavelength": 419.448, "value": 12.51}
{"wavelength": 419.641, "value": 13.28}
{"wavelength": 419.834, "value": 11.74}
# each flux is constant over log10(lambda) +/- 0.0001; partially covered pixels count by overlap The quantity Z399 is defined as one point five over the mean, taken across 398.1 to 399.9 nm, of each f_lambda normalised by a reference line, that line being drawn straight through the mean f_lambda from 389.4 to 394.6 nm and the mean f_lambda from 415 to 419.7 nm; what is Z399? 1.38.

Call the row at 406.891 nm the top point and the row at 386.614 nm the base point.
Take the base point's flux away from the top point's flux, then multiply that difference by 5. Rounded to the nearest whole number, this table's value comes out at 11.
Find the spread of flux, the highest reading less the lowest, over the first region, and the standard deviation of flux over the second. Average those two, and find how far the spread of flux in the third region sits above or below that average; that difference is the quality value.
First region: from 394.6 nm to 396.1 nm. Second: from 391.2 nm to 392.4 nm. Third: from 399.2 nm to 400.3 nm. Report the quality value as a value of 1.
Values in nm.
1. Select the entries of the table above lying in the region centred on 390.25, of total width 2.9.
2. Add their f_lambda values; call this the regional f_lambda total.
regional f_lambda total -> 212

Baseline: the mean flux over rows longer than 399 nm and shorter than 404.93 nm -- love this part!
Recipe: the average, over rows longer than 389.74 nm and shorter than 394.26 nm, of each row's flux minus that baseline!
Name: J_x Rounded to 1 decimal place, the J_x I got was -1.2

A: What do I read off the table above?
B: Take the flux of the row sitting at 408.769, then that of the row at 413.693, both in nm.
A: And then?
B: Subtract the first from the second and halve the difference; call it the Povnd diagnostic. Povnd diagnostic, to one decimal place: 2.3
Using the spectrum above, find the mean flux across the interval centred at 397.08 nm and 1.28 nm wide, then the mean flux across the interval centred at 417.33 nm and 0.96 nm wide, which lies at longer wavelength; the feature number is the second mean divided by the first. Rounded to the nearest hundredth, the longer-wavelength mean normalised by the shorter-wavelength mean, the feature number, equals 0.87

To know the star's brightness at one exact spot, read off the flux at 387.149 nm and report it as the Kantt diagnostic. 12.39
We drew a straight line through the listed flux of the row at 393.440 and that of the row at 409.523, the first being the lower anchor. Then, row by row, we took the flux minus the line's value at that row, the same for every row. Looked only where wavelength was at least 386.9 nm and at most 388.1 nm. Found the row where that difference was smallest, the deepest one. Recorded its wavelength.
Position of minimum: 388.041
